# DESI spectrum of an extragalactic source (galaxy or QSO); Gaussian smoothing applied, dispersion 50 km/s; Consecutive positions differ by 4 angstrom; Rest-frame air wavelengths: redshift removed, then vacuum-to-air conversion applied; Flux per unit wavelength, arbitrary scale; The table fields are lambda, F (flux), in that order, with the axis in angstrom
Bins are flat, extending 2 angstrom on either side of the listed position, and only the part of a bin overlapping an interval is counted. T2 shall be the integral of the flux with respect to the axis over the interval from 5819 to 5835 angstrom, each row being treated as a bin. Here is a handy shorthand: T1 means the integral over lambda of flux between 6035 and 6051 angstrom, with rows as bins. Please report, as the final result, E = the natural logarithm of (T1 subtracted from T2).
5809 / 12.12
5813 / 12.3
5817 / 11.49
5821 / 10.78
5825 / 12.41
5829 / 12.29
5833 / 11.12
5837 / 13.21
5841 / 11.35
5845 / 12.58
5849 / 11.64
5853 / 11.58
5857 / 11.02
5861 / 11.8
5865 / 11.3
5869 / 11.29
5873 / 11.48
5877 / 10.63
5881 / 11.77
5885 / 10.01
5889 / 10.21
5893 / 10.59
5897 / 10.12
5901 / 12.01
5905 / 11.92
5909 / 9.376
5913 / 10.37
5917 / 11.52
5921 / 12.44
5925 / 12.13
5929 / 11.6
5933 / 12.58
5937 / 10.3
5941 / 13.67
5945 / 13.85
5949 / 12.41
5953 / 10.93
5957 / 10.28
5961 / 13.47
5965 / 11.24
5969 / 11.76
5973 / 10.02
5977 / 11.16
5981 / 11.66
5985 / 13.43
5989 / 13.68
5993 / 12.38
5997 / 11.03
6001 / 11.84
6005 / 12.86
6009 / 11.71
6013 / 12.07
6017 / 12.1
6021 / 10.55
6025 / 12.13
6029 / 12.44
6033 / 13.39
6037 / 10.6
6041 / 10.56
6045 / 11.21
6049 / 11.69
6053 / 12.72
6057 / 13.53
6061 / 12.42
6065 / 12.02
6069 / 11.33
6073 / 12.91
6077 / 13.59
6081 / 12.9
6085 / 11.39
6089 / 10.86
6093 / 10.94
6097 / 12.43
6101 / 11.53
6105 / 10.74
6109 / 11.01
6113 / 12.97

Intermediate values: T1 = 176.2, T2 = 186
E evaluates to 2.3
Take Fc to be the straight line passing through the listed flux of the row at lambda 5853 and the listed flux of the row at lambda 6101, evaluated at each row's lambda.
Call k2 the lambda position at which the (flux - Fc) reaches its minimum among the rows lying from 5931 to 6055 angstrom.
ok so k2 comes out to 5973 angstrom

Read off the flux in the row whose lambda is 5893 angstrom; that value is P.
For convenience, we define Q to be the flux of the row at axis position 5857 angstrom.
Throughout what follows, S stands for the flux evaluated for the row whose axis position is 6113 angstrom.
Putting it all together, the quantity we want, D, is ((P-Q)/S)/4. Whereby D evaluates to -0.01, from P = 10.59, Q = 11.02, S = 12.97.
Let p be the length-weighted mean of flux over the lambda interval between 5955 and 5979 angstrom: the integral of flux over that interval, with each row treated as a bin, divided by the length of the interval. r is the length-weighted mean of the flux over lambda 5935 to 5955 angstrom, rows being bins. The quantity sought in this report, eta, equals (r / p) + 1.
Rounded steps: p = 11.3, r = 12.2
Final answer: 2.08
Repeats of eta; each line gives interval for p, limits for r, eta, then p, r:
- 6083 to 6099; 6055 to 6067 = 2.11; 11.4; 12.7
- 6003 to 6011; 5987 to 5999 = 2.01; 12.3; 12.4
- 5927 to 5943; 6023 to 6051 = 1.97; 12.0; 11.7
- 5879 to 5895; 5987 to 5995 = 2.22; 10.6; 13.0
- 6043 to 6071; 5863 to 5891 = 1.90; 12.1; 11.0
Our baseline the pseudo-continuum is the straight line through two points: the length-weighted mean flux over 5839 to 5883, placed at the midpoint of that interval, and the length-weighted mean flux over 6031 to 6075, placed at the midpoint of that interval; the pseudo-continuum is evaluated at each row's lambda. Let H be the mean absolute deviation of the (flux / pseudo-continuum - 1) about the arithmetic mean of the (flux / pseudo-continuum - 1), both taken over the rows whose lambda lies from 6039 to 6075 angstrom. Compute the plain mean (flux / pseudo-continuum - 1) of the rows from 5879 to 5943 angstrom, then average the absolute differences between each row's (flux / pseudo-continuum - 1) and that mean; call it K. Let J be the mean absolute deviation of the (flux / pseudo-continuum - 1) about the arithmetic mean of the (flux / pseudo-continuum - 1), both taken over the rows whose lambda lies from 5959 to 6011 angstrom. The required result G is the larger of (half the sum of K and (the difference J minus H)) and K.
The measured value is 0.085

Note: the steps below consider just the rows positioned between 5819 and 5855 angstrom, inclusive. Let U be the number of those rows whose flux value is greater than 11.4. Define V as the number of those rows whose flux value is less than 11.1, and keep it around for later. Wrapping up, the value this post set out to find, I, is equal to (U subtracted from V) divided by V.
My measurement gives -5.0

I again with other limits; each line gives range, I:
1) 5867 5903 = 0.4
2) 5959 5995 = -5.0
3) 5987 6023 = -2.5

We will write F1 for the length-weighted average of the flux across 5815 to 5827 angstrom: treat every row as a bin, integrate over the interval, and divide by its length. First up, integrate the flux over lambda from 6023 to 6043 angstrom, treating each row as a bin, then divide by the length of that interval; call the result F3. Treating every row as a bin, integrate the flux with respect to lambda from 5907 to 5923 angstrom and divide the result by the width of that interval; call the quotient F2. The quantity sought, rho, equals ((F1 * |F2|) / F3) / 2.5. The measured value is 4.27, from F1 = 11.6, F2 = 10.9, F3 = 11.8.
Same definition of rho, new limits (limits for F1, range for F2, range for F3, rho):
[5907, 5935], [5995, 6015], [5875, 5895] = 5.11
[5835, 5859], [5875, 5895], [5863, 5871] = 4.48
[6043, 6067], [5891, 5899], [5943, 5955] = 4.10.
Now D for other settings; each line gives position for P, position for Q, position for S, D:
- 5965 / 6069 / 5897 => 0.00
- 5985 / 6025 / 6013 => 0.03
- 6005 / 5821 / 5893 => 0.05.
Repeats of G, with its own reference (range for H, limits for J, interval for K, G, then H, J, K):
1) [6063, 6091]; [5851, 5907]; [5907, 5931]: 0.077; 0.070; 0.0522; 0.077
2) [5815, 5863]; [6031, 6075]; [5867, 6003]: 0.078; 0.050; 0.0720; 0.078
